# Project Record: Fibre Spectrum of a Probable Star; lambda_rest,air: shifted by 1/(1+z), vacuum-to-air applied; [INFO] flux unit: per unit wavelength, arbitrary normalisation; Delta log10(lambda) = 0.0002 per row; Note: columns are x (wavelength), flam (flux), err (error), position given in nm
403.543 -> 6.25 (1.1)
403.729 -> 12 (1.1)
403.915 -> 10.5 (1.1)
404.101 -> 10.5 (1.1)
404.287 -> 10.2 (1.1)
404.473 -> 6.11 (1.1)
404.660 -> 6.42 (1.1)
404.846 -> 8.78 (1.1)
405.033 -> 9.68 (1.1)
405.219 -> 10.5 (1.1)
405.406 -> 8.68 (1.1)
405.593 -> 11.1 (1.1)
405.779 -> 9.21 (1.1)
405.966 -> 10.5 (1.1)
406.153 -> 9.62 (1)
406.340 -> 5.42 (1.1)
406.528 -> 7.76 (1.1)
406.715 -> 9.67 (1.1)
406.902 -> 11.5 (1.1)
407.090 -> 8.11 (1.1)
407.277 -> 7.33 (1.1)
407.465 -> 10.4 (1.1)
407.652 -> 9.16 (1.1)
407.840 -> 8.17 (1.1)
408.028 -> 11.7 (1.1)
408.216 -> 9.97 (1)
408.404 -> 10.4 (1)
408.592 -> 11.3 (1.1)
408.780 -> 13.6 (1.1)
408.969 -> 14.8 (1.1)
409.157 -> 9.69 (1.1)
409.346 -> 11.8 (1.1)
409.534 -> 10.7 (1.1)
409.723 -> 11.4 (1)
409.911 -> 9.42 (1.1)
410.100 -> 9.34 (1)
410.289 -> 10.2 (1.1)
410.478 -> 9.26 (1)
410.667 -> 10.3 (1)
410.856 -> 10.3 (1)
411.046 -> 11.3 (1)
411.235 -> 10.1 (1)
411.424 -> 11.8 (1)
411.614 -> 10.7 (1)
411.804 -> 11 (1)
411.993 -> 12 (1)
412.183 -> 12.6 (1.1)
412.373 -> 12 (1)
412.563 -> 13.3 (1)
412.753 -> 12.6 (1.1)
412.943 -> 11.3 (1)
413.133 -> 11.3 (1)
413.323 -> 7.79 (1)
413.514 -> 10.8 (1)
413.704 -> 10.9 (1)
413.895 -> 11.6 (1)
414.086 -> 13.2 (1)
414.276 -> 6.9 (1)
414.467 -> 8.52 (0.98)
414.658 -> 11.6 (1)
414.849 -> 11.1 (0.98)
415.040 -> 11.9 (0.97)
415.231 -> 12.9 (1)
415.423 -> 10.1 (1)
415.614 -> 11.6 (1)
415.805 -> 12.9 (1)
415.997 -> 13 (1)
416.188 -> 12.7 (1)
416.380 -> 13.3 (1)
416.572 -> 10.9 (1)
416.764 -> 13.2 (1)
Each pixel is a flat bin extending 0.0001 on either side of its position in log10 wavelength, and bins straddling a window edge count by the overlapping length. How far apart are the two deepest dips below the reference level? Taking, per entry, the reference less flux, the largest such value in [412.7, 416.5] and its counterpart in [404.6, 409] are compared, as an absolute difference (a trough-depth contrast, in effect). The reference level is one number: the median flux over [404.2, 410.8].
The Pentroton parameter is 1.48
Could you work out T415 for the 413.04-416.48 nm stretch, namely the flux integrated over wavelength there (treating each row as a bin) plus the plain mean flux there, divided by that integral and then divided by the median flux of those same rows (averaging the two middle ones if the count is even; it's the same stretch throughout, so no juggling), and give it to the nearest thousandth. 0.111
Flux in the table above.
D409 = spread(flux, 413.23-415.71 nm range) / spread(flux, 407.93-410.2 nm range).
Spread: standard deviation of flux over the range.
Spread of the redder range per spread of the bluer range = 1.1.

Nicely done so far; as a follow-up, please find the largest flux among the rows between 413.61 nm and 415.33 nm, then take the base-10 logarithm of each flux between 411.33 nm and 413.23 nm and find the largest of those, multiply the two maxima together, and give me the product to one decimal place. 14.8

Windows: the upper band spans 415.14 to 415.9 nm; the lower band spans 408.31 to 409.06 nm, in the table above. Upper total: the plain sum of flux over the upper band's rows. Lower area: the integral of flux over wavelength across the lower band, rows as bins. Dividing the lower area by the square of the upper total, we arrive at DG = 0.0042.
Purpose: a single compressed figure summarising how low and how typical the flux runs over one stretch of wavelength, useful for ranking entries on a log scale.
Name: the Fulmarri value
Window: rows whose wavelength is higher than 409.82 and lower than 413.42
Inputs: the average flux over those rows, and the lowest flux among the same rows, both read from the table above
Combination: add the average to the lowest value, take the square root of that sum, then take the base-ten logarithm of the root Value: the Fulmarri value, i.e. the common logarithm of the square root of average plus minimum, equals 0.636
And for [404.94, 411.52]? 0.596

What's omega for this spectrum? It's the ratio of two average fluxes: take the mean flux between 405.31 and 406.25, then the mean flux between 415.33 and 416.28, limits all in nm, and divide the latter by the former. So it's 1.23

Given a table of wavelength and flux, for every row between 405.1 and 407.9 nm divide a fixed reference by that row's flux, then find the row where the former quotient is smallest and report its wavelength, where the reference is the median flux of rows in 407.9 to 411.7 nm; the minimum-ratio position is 406.902 nm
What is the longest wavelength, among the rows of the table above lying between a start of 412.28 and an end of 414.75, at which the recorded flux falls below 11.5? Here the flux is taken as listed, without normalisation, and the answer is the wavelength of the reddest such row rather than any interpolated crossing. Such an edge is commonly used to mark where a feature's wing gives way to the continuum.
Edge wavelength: 414.467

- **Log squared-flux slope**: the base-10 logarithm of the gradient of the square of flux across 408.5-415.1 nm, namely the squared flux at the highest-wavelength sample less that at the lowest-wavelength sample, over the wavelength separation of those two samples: 0.33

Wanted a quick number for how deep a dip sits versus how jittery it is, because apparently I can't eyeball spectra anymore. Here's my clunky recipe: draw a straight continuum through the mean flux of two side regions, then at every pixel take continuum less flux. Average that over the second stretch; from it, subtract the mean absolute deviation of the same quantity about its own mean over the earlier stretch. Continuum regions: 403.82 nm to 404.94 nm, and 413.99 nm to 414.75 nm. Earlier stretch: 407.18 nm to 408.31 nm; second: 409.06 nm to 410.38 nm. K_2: -2.1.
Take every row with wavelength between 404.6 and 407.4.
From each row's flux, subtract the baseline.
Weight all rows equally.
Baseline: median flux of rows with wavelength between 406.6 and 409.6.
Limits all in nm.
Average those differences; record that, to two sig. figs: -1.4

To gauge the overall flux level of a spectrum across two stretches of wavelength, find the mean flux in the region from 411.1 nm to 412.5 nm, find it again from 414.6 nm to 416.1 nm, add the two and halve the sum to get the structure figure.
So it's 11.7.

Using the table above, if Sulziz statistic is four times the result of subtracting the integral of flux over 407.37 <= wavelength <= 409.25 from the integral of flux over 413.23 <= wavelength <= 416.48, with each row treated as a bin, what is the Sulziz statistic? 64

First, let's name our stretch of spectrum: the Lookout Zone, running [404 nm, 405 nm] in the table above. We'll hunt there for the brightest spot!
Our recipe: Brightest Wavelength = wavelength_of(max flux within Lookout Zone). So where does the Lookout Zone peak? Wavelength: 404.101 nm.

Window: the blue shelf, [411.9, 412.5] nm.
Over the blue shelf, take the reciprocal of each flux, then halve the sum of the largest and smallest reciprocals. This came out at 0.081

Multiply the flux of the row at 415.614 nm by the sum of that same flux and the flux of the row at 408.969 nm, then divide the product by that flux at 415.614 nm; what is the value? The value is 26.4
